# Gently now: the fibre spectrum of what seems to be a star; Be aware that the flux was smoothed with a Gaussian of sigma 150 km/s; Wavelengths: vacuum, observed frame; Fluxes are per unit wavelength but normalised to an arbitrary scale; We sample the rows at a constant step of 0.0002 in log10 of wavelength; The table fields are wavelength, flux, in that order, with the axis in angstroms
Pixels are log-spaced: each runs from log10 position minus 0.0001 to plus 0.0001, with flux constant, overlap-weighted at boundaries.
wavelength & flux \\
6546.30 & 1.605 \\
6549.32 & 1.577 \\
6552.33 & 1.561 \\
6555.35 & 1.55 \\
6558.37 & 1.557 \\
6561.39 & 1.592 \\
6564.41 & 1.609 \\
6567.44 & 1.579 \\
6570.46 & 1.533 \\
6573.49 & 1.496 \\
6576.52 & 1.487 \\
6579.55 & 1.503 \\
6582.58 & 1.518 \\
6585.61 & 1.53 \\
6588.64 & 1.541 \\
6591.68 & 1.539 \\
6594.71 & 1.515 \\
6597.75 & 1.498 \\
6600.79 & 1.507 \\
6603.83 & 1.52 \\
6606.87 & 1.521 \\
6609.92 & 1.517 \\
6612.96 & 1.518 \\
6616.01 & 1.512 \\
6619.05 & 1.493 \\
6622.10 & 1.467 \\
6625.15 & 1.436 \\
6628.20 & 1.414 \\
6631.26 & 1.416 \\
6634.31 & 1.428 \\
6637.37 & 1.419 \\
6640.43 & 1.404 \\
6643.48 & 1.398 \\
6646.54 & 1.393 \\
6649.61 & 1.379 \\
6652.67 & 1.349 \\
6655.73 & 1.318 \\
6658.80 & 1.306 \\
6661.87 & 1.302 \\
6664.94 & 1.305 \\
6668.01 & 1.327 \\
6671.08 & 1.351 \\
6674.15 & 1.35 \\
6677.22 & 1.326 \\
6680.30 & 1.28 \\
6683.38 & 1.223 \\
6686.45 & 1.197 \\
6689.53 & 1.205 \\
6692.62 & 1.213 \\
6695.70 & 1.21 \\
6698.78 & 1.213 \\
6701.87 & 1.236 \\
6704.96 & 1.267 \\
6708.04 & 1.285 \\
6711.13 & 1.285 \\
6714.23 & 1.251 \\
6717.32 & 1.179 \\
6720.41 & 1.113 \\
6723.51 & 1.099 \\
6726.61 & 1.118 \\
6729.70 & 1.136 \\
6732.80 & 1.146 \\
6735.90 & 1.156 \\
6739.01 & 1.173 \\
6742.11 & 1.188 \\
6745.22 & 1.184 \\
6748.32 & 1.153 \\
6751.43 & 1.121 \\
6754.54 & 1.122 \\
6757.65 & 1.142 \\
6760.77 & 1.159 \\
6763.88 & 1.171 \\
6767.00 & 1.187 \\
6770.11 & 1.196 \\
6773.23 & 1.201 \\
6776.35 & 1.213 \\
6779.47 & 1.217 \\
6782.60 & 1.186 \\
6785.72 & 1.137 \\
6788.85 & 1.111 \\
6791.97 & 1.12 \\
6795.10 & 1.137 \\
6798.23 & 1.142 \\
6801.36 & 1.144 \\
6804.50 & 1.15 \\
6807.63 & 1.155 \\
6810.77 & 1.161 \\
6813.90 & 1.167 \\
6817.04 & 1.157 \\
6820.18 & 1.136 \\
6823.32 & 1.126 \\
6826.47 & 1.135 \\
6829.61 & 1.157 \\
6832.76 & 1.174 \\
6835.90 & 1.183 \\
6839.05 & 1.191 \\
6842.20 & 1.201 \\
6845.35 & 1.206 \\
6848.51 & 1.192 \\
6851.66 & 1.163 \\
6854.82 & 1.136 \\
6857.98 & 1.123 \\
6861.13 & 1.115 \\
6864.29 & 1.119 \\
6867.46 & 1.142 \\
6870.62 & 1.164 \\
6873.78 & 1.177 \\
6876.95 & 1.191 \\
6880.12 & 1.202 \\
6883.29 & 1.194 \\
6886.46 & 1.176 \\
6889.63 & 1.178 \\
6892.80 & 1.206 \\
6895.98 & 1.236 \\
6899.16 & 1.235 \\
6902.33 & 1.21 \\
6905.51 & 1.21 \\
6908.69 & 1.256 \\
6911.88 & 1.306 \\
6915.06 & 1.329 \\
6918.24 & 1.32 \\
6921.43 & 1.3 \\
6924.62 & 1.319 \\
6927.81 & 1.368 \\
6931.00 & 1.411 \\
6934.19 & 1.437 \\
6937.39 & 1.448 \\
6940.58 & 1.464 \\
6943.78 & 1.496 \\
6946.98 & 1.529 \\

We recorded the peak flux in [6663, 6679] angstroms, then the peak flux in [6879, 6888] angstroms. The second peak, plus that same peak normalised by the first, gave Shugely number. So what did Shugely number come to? 2.09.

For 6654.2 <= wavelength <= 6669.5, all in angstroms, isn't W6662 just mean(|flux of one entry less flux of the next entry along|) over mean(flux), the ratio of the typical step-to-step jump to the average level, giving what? 0.0078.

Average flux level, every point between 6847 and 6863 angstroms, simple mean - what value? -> 1.15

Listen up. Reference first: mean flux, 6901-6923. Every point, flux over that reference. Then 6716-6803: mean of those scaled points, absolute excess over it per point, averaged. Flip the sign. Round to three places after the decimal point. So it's -0.022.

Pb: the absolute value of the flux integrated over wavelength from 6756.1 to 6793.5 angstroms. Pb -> 43.8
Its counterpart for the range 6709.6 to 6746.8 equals 43.5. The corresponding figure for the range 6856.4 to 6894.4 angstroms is 44.3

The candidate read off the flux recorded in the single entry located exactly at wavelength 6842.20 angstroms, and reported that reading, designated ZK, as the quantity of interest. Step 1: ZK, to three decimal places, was 1.201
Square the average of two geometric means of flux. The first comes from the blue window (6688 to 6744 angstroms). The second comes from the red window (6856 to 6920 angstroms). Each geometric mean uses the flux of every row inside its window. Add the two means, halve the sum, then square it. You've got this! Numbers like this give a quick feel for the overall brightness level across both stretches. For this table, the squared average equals 1.43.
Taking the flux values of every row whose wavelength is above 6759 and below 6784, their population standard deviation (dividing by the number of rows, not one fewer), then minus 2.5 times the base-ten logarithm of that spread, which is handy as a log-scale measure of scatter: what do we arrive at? 4.33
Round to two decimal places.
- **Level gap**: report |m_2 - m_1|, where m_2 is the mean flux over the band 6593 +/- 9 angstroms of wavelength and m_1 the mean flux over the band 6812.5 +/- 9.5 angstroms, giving 0.37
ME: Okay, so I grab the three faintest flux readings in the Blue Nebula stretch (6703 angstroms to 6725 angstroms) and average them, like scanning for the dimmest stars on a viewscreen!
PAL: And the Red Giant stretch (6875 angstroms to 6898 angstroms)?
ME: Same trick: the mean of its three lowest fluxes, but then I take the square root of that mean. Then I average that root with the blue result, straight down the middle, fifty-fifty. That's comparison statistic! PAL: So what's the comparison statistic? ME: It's 1.11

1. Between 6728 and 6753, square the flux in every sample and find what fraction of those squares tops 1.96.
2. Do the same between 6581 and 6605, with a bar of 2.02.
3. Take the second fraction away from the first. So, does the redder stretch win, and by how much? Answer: -1.00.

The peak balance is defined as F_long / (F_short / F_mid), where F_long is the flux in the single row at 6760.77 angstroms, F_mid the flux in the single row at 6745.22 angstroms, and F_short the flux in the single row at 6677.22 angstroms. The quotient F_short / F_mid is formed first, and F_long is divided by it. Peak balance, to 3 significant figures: 1.03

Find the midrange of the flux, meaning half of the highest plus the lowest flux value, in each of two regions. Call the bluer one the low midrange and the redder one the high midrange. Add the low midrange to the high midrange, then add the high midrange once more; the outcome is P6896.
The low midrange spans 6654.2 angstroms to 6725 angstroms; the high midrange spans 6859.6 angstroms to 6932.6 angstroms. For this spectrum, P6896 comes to 3.75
